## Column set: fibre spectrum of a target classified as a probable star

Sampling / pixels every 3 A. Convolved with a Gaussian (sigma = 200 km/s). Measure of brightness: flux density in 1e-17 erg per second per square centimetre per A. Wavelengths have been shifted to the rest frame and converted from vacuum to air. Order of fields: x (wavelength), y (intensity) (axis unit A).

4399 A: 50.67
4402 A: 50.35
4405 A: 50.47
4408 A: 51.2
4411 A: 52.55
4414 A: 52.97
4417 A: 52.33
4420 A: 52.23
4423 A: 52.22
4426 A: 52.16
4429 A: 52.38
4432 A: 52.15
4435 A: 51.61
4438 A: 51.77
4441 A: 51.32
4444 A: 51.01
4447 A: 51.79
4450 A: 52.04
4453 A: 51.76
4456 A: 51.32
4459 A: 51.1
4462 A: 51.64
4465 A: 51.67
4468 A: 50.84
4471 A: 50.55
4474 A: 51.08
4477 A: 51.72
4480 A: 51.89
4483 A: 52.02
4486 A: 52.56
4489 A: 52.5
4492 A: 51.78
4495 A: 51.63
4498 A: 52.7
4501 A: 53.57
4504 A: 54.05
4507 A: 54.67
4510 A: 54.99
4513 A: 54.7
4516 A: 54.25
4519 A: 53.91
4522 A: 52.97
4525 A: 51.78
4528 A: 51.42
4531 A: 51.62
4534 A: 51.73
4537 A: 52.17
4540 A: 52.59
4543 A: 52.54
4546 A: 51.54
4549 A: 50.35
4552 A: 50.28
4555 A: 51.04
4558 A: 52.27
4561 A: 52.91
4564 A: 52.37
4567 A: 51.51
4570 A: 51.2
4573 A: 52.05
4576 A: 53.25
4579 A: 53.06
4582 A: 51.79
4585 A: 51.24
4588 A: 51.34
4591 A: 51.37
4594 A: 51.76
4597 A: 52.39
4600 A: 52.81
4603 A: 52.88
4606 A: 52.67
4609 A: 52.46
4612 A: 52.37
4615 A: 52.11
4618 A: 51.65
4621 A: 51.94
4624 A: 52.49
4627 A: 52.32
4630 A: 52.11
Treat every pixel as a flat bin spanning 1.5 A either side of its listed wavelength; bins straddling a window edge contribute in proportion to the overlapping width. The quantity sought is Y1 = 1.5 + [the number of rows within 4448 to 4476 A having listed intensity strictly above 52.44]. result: 1.5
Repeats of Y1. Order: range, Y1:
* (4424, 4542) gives 13.5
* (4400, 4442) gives 3.5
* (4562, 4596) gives 3.5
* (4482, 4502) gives 5.5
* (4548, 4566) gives 2.5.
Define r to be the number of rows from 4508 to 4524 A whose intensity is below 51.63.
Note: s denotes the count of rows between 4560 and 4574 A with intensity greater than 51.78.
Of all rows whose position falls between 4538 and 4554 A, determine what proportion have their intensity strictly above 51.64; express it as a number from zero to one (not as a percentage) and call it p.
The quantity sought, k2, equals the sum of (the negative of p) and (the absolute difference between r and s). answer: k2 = 2.6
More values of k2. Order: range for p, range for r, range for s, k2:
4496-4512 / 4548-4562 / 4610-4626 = 0.0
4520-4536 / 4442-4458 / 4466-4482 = 0.4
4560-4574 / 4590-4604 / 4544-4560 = -0.6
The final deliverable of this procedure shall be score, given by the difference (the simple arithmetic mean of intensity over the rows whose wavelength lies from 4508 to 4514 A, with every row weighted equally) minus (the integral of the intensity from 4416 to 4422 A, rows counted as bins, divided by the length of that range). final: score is 2.6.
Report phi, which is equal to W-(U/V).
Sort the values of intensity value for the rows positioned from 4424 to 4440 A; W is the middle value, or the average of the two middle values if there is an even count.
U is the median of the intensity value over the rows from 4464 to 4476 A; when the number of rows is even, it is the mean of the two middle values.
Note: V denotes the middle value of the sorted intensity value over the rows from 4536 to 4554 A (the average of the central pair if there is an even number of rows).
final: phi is 51.2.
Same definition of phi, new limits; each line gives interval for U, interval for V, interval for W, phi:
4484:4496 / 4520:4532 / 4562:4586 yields 50.9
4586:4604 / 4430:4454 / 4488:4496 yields 50.8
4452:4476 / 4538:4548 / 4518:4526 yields 52.0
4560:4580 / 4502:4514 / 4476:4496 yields 50.9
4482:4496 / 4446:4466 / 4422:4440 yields 51.1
